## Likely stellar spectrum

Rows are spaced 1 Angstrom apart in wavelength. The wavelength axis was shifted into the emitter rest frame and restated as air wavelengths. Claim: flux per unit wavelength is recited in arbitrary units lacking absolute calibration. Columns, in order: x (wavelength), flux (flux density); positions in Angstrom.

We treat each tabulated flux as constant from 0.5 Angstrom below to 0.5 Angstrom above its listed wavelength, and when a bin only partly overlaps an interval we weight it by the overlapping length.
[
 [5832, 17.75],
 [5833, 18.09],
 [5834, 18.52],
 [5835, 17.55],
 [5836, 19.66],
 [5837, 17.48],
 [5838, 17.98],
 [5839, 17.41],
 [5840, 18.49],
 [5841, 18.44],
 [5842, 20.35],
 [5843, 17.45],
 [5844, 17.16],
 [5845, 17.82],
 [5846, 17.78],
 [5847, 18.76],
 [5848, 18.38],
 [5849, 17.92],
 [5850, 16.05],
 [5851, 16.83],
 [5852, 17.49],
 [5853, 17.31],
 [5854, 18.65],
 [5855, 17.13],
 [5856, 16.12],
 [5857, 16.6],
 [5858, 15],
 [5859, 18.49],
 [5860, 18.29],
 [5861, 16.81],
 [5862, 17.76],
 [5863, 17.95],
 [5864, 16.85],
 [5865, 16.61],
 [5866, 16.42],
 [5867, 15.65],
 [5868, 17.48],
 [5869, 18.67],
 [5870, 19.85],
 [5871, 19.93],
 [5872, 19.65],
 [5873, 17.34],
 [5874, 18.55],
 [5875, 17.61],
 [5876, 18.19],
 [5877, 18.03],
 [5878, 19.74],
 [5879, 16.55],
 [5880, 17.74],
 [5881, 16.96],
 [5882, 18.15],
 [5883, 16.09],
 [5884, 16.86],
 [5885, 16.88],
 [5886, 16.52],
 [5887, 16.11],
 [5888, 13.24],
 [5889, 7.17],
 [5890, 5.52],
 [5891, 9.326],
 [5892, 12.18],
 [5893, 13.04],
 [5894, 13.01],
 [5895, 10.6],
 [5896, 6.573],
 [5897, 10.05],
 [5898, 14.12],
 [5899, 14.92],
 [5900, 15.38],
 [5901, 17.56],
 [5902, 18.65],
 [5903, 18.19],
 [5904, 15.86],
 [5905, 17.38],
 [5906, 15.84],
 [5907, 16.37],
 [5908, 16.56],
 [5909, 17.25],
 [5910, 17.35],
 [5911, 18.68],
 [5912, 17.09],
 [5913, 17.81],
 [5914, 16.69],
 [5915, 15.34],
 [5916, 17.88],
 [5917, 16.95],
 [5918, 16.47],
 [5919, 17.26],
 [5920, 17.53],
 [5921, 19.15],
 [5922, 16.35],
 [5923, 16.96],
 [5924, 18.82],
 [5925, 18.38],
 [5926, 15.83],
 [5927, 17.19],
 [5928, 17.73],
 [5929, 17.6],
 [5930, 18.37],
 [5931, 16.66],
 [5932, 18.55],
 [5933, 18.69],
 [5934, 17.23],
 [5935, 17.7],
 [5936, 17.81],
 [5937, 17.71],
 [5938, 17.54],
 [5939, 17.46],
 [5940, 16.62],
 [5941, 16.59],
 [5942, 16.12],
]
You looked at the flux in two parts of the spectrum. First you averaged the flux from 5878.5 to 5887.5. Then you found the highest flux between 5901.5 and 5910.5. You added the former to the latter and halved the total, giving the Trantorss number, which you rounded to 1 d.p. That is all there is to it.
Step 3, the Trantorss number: 17.8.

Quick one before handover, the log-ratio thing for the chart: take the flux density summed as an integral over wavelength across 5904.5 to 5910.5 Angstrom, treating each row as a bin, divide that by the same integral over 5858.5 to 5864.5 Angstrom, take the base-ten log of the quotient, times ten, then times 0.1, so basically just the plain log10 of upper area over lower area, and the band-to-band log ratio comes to -0.02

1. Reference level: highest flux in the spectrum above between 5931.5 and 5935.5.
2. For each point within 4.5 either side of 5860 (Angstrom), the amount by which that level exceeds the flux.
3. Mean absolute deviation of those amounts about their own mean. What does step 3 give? 0.9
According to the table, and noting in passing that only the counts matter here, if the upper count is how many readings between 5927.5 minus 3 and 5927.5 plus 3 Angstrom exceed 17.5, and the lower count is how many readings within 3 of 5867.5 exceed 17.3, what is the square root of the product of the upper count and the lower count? 3.5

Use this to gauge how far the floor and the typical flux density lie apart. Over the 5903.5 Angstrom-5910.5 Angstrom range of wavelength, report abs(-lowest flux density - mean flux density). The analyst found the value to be 32.5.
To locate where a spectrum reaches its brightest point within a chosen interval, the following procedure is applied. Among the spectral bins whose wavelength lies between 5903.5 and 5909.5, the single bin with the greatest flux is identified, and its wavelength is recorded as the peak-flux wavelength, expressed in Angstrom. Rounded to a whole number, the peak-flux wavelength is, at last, 5905 Angstrom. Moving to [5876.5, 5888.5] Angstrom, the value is 5878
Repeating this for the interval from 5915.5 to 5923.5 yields 5921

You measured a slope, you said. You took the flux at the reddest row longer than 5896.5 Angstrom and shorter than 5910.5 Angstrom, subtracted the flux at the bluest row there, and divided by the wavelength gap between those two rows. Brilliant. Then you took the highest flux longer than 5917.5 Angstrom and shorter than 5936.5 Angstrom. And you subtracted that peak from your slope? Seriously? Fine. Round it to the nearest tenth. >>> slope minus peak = -18.6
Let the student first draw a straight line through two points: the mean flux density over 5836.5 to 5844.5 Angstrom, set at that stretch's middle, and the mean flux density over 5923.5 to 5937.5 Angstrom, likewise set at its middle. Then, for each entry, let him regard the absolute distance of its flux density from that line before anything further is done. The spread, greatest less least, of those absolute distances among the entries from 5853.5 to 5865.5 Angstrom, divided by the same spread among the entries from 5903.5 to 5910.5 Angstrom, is 1.9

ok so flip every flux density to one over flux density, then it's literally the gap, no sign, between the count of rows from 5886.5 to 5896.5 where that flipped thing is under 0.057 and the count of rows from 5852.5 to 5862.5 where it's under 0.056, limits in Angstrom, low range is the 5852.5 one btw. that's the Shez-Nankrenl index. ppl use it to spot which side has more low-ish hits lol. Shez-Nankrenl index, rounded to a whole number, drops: 3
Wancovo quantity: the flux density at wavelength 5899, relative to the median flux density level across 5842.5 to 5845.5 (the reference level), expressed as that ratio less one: -0.14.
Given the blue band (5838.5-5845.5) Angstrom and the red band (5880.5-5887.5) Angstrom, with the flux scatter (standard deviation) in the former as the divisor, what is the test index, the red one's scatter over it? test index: 0.64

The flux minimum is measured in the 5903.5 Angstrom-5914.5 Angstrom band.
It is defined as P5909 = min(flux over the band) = 15.84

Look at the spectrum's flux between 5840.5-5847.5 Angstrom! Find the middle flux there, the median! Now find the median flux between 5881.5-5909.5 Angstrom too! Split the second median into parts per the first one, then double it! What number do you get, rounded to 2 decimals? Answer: 1.78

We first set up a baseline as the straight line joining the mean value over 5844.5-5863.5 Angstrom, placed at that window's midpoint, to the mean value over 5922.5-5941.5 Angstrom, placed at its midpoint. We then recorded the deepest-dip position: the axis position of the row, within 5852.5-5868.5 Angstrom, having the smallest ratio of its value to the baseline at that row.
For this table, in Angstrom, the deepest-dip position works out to 5858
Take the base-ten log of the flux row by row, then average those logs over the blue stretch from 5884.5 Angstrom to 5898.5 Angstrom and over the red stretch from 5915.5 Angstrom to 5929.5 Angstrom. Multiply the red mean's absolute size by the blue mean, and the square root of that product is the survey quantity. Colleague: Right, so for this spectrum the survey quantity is 1.14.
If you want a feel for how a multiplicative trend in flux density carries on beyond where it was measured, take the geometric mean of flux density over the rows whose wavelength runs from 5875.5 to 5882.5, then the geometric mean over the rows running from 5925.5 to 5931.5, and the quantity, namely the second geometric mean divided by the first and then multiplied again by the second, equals 16.6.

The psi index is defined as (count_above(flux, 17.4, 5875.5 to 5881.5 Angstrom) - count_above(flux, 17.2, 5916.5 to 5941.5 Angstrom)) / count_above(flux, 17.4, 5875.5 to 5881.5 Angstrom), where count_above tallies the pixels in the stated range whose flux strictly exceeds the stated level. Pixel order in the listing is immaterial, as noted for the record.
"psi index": -3.0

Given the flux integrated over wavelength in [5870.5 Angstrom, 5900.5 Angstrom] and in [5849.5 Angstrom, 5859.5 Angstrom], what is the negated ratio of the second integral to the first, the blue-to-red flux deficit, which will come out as -0.38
